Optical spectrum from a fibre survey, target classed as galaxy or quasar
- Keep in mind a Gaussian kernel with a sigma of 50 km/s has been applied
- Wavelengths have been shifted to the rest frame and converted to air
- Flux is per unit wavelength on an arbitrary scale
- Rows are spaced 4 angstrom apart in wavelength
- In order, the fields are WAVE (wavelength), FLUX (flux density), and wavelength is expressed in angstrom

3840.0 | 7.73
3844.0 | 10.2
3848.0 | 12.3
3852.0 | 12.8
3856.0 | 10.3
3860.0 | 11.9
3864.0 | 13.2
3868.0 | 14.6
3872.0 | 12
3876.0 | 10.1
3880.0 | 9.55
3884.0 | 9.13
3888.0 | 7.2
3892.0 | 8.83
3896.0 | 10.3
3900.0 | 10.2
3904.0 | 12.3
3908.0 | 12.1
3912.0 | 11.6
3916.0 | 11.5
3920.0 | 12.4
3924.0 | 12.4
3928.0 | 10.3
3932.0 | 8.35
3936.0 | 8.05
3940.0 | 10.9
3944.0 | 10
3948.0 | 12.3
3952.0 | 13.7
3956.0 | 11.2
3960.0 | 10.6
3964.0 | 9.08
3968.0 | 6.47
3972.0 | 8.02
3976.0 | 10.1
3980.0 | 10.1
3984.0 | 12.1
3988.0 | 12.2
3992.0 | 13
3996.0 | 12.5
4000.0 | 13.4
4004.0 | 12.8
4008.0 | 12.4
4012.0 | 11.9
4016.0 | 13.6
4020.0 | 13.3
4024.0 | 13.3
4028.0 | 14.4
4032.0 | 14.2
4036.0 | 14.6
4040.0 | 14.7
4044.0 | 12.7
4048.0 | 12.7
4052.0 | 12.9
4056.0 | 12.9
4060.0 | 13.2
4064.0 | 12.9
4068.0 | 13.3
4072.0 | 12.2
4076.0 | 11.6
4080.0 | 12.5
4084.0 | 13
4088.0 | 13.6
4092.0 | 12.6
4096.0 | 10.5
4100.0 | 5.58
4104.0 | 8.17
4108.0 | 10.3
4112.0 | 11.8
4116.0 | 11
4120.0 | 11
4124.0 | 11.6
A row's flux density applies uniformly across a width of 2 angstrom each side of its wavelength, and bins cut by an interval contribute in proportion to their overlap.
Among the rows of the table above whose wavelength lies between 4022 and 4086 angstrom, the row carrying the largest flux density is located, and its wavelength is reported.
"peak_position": 4040.0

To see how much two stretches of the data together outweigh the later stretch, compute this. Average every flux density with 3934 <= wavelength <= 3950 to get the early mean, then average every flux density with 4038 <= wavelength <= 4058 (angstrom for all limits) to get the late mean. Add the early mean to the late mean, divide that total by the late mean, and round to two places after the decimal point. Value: 1.78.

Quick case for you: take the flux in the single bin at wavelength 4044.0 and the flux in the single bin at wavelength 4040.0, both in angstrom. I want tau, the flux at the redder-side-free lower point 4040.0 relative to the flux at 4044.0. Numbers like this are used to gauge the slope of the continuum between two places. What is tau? 1.16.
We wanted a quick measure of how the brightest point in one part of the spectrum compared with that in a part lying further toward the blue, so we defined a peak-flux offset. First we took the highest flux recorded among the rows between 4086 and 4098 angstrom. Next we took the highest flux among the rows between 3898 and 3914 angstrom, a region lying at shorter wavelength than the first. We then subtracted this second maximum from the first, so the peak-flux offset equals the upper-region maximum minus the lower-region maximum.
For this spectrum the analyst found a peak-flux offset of 1.3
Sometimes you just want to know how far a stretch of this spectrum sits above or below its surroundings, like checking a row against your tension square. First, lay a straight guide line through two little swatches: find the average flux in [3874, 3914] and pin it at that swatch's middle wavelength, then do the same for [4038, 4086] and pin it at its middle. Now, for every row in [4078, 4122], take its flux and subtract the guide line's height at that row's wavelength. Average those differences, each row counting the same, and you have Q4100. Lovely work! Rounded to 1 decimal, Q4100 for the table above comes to -2.6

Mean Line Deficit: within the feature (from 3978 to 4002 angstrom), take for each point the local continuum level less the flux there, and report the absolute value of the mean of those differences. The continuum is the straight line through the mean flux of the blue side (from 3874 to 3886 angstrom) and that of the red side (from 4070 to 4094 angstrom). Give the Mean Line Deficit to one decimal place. 1.0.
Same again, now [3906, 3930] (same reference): 1.6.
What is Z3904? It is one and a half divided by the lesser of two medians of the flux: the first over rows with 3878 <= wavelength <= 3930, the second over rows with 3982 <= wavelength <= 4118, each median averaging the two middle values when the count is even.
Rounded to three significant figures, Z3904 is 0.146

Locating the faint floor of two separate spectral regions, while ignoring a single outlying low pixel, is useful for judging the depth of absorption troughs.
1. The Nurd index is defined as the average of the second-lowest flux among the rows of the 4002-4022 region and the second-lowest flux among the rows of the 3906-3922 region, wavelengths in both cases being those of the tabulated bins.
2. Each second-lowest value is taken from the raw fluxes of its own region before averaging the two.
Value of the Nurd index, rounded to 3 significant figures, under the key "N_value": 12.0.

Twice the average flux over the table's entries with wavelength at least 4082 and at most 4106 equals 21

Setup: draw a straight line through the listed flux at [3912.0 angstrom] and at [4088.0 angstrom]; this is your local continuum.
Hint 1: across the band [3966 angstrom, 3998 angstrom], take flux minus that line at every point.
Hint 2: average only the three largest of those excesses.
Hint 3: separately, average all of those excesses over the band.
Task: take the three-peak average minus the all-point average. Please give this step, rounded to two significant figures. 1.9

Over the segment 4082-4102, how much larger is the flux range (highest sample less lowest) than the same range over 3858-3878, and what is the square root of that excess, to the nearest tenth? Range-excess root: 1.9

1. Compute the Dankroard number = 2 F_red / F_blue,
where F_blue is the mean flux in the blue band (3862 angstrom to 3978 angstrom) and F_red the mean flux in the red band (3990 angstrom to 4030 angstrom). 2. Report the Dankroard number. 2.5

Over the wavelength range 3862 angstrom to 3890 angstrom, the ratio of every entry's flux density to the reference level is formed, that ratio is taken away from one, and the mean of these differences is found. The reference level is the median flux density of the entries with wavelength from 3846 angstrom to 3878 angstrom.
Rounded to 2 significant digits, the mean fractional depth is 0.11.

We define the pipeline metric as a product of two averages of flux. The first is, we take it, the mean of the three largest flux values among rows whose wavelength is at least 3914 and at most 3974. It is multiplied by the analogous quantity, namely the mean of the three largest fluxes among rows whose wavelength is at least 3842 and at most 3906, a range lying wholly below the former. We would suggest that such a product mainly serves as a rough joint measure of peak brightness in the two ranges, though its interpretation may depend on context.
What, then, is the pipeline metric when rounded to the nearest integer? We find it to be 174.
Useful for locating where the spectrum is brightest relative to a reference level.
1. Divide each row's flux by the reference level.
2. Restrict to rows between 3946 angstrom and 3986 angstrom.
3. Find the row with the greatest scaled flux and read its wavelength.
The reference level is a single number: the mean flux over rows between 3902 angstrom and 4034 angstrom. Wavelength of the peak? 3952.0 angstrom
